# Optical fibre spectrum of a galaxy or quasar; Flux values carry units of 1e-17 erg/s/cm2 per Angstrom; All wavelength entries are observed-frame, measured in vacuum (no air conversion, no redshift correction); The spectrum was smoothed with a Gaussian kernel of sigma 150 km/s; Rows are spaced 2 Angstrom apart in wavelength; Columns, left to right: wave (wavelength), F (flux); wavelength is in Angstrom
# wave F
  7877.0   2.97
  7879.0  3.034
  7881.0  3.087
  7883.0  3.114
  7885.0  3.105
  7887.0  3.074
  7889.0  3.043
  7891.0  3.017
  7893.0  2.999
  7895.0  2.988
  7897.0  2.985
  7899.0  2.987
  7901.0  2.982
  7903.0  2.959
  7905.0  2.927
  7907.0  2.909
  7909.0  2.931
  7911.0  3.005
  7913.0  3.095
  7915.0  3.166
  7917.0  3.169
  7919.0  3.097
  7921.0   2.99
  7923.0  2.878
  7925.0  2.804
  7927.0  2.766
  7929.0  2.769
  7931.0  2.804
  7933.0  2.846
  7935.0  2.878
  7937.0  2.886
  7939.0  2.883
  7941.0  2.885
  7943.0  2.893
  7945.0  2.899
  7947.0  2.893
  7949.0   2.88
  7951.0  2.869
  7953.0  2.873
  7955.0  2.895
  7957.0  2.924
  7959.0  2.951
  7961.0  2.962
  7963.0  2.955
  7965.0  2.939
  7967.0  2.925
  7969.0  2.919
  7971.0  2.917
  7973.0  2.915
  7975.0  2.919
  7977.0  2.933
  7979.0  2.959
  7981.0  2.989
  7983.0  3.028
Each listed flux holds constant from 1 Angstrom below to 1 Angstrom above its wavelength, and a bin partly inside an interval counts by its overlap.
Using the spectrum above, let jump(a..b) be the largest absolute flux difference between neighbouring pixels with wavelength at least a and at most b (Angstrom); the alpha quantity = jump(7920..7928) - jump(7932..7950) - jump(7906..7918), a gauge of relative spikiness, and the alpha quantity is -0.010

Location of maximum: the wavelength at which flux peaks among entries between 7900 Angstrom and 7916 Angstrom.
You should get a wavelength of 7915.0 Angstrom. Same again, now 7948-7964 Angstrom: 7961.0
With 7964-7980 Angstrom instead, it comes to 7979.0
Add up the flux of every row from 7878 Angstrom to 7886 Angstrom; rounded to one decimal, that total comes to 12.3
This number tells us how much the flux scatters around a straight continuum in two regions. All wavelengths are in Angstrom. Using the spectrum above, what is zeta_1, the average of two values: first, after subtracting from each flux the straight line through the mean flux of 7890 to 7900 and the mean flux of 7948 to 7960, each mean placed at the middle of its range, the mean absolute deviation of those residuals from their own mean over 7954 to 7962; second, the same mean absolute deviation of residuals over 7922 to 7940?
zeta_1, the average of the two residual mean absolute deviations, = 0.037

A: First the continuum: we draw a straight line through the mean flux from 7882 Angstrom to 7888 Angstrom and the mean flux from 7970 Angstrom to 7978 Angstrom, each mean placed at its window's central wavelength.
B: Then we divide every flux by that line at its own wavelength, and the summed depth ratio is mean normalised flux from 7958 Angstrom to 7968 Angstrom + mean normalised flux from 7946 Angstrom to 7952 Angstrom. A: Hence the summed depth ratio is 1.97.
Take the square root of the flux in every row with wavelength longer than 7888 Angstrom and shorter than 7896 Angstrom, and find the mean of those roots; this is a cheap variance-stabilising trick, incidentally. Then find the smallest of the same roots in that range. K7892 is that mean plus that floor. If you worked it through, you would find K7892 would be 3.46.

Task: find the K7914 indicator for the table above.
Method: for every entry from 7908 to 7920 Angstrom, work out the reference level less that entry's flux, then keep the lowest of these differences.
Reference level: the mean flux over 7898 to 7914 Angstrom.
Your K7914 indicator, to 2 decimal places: -0.19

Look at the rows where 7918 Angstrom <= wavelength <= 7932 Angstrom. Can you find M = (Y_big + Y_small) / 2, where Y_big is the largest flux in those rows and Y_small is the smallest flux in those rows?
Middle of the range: 2.93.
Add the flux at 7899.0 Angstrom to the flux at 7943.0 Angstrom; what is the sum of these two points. 5.880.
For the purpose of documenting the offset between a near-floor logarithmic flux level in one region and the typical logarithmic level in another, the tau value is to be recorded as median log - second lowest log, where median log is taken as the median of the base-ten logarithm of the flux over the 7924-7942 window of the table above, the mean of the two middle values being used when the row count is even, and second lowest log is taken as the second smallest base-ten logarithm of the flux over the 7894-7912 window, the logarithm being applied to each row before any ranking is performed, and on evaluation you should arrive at -0.012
